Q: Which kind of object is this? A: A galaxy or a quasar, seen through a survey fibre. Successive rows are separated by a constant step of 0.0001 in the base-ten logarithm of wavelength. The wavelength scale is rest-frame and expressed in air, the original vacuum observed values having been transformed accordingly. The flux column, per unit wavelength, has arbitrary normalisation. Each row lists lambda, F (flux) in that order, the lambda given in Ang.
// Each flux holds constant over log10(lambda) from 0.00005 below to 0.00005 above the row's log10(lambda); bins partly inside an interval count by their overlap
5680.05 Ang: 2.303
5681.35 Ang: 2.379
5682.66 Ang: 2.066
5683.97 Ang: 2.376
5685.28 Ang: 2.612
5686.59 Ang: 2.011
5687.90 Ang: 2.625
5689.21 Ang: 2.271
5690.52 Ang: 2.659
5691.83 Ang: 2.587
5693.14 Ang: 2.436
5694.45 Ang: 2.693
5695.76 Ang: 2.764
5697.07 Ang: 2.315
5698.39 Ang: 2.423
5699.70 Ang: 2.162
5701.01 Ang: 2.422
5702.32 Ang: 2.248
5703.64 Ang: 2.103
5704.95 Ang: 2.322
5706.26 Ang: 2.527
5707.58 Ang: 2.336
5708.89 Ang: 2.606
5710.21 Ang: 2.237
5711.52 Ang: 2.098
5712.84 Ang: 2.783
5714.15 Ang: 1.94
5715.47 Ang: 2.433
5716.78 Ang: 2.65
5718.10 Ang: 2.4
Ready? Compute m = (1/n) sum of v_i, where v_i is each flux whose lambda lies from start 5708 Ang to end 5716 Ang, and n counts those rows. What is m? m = 2.35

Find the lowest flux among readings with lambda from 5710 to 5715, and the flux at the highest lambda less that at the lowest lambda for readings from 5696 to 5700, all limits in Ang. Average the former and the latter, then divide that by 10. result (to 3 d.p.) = 0.089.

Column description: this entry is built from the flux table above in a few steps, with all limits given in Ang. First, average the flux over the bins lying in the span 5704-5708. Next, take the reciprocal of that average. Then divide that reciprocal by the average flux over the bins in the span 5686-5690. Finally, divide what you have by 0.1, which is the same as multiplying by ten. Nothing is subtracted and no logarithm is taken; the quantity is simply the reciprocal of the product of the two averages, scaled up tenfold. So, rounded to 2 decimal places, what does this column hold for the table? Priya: 1.81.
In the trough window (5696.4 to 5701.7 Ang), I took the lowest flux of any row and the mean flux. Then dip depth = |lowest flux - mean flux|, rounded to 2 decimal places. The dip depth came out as 0.17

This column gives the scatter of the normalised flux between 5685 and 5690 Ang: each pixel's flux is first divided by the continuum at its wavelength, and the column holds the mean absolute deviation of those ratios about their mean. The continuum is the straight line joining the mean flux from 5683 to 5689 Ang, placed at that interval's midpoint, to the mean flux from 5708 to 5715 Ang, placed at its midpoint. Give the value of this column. 0.10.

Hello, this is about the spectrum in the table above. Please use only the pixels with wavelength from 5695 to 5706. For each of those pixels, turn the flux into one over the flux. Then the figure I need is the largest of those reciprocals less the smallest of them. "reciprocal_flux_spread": 0.114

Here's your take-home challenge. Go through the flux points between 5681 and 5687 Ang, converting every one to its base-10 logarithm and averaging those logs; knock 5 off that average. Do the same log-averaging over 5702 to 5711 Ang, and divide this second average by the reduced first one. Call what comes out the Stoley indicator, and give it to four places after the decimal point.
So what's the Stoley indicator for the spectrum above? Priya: -0.0793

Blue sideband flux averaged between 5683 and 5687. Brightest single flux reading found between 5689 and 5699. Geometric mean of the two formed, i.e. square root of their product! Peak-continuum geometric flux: 2.54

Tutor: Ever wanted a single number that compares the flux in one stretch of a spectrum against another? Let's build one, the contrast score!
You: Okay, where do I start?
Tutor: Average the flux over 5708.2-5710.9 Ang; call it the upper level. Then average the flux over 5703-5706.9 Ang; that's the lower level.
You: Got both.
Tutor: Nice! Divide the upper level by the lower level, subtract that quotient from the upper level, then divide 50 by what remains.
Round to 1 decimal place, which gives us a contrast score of 36.3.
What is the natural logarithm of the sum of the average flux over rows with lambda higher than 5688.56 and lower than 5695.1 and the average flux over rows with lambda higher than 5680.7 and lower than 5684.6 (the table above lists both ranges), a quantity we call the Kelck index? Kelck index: 1.569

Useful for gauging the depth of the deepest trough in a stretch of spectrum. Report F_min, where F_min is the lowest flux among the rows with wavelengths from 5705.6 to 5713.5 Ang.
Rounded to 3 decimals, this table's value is 2.098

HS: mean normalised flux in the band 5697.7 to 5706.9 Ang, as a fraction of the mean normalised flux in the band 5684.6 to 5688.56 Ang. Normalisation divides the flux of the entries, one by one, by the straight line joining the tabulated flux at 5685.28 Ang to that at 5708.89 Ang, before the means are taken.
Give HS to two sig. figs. 0.96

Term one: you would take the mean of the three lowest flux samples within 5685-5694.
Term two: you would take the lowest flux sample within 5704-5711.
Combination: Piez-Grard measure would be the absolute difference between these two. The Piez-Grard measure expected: 0.00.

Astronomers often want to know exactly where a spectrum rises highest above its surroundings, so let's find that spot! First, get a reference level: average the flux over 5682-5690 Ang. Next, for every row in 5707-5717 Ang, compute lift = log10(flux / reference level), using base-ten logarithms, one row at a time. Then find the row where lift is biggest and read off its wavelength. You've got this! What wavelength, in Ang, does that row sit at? 5712.84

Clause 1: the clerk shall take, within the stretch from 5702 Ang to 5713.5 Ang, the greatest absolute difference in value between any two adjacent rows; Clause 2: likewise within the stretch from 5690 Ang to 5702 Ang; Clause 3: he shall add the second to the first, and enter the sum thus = 1.1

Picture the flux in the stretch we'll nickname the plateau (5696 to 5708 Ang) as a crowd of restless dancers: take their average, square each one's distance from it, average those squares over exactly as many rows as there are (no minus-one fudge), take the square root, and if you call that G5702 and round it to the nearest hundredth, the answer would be 0.13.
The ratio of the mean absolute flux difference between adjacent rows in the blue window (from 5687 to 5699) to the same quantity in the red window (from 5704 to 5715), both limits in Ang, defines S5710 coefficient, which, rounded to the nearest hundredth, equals 0.60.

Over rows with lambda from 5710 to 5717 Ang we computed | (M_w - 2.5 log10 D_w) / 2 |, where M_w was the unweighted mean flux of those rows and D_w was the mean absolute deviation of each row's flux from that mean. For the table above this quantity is 1.90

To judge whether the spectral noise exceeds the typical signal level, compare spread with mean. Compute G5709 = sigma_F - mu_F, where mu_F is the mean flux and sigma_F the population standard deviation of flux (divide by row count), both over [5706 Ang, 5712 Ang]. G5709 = -2.17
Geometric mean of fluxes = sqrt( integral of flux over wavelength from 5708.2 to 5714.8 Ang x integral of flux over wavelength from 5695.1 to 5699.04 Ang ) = 12.3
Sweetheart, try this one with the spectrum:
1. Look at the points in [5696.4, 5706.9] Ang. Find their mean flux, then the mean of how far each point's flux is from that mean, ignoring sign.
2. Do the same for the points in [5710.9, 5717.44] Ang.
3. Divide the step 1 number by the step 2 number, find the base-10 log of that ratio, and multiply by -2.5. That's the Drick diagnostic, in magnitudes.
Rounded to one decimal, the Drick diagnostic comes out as 1.1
